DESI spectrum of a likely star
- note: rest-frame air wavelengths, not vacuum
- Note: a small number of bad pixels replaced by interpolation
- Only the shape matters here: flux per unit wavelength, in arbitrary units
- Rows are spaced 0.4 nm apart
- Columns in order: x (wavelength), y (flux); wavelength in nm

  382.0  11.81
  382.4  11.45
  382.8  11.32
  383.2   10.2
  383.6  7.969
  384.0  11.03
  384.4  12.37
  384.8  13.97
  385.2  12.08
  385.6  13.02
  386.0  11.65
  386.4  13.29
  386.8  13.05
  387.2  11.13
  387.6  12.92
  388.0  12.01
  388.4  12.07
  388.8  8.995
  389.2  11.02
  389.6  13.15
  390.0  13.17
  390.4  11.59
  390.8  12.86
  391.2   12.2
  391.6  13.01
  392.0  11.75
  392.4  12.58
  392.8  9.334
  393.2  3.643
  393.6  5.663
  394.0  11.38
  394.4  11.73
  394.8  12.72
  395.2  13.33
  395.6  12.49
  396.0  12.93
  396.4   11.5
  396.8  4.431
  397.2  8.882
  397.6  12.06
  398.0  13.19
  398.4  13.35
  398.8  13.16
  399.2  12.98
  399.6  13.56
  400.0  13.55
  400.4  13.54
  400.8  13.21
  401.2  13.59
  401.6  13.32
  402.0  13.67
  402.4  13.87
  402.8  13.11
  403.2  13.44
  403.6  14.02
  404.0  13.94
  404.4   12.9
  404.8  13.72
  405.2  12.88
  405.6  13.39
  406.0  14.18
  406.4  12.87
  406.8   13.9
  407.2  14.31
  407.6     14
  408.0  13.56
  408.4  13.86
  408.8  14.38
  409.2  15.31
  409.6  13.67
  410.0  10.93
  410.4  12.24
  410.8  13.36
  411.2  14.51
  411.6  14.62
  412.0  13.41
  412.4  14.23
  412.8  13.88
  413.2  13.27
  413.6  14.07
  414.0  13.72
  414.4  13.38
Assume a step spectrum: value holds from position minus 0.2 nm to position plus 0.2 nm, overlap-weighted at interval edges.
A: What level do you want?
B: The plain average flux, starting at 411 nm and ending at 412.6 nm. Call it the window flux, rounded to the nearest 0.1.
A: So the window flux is 14.2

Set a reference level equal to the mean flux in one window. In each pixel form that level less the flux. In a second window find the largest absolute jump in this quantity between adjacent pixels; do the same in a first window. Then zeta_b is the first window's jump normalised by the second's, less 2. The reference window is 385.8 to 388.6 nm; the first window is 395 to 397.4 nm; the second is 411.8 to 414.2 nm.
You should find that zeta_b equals 7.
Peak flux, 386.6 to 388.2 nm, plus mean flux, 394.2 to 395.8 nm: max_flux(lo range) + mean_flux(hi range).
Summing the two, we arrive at 25.6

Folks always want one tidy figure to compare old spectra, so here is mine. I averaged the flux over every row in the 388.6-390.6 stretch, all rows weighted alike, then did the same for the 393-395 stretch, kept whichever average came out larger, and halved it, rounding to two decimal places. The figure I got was 5.79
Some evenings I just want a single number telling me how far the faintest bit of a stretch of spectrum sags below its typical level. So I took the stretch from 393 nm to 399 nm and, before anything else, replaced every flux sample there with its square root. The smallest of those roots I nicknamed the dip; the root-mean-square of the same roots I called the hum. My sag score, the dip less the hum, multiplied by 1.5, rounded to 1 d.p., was -2.0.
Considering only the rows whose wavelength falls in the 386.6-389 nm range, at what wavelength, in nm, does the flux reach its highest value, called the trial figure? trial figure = 386.8 nm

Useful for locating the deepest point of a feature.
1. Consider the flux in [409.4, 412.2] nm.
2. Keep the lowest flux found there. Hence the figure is 10.93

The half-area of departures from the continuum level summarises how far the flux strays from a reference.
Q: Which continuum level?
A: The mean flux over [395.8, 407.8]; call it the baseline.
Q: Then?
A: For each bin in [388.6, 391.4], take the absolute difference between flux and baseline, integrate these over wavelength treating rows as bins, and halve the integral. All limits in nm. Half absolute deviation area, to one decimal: 1.7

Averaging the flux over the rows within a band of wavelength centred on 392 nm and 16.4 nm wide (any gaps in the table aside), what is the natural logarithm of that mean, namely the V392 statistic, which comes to 2.46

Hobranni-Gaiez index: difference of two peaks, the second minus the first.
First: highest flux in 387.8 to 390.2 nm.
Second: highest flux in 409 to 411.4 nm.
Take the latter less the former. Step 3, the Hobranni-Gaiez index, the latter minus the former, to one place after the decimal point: 2.1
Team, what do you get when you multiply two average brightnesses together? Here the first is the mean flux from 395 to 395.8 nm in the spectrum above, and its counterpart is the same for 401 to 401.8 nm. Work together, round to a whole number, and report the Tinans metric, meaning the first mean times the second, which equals 174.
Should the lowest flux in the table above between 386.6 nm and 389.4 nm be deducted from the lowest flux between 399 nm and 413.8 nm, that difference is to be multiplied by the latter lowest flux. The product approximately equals 21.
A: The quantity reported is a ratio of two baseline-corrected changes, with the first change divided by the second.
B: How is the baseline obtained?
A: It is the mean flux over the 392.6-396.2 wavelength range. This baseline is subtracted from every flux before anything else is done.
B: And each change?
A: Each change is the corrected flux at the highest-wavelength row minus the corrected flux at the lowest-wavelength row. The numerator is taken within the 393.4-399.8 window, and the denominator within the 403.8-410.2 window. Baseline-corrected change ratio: -2.6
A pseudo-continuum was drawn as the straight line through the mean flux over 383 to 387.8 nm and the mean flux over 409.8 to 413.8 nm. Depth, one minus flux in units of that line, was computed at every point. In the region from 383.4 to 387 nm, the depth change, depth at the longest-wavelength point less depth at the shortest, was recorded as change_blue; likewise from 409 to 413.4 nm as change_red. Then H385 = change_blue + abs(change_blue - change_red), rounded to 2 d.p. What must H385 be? 0.17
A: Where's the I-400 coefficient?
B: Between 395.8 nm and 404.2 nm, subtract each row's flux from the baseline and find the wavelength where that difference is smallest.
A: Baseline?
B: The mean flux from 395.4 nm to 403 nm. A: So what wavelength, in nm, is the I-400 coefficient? 403.6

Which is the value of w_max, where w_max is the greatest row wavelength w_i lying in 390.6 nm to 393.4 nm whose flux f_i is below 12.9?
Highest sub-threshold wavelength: 393.2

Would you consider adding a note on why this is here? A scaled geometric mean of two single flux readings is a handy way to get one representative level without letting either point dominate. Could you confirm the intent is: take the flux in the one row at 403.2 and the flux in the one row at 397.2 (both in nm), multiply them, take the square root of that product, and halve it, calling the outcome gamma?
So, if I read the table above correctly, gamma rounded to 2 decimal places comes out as 5.46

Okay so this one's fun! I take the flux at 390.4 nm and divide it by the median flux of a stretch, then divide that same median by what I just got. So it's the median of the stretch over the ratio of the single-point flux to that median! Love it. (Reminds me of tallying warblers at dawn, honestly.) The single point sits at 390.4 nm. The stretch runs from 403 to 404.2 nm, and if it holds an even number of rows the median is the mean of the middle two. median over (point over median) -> 16.8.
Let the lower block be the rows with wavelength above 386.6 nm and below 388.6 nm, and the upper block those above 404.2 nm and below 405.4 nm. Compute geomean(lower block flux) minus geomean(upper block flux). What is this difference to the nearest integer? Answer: -1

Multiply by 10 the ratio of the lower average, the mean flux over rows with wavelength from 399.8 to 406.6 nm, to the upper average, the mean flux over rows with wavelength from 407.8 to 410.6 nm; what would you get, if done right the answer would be 10.0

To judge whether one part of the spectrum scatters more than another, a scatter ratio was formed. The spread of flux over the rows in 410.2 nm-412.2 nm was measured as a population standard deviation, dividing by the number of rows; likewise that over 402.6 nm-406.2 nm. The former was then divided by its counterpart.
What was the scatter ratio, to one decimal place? 1.9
